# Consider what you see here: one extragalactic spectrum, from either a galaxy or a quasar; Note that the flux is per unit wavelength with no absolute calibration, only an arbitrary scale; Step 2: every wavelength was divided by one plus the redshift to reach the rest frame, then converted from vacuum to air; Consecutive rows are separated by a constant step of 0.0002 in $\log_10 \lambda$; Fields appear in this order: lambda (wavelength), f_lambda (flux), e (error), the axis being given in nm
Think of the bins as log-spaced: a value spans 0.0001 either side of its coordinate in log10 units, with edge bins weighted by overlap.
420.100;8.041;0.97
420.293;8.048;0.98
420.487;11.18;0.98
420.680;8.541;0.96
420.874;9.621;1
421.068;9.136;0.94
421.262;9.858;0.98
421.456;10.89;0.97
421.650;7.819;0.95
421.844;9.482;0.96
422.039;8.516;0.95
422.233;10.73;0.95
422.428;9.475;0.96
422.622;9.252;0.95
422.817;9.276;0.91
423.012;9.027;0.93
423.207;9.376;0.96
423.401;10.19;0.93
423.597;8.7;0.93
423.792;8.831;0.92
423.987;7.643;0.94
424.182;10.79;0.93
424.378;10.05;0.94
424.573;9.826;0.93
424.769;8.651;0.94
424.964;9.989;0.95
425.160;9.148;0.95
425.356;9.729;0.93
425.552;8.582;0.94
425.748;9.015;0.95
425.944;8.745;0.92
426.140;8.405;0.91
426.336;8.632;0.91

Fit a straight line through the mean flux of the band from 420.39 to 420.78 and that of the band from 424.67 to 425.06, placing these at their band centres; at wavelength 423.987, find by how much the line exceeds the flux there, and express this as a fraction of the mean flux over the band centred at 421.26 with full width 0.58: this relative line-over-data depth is 0.18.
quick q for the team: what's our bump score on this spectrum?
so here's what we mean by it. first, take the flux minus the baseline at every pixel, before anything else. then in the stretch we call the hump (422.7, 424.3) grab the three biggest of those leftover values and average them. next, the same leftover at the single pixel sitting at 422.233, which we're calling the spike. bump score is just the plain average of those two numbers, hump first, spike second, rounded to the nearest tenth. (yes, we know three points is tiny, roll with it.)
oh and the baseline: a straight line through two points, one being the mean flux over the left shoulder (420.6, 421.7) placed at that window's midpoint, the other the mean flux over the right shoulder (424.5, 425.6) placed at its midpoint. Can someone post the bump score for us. 1.1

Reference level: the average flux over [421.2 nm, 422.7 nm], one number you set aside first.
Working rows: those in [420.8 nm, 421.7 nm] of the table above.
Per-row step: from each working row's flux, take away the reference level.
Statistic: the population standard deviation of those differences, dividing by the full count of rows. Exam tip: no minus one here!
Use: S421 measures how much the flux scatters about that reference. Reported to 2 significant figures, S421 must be 1.0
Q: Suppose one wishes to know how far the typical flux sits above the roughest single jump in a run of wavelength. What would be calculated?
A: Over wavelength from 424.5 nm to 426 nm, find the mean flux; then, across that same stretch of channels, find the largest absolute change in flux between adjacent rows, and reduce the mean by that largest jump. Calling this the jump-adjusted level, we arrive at 7.9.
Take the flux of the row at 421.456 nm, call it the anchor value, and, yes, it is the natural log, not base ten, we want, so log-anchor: 2.39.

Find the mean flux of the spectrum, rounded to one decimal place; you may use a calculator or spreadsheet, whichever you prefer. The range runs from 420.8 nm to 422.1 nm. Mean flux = 9.3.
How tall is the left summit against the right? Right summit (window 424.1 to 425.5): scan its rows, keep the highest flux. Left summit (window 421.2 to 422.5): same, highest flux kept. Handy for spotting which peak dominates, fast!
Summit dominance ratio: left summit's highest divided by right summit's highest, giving 1.01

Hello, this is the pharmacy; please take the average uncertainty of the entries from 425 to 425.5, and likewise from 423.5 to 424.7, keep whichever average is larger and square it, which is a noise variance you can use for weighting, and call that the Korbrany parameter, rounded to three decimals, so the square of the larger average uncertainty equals 0.884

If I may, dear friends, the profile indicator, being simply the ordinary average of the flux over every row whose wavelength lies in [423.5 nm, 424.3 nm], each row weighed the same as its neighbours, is 9.0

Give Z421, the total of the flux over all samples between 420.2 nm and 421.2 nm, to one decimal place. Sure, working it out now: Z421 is 46.5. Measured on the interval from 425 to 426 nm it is 45.2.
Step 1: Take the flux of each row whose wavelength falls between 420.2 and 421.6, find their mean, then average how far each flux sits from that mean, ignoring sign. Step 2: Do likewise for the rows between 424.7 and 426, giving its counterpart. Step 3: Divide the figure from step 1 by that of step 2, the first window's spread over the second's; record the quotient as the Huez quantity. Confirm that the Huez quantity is 2.1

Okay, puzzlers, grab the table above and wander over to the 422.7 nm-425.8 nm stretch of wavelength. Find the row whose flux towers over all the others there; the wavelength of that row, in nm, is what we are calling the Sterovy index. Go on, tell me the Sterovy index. 424.182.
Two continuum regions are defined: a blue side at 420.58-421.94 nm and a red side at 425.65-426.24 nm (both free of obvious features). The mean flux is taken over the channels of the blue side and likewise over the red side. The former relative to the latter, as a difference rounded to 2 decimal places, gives 0.61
